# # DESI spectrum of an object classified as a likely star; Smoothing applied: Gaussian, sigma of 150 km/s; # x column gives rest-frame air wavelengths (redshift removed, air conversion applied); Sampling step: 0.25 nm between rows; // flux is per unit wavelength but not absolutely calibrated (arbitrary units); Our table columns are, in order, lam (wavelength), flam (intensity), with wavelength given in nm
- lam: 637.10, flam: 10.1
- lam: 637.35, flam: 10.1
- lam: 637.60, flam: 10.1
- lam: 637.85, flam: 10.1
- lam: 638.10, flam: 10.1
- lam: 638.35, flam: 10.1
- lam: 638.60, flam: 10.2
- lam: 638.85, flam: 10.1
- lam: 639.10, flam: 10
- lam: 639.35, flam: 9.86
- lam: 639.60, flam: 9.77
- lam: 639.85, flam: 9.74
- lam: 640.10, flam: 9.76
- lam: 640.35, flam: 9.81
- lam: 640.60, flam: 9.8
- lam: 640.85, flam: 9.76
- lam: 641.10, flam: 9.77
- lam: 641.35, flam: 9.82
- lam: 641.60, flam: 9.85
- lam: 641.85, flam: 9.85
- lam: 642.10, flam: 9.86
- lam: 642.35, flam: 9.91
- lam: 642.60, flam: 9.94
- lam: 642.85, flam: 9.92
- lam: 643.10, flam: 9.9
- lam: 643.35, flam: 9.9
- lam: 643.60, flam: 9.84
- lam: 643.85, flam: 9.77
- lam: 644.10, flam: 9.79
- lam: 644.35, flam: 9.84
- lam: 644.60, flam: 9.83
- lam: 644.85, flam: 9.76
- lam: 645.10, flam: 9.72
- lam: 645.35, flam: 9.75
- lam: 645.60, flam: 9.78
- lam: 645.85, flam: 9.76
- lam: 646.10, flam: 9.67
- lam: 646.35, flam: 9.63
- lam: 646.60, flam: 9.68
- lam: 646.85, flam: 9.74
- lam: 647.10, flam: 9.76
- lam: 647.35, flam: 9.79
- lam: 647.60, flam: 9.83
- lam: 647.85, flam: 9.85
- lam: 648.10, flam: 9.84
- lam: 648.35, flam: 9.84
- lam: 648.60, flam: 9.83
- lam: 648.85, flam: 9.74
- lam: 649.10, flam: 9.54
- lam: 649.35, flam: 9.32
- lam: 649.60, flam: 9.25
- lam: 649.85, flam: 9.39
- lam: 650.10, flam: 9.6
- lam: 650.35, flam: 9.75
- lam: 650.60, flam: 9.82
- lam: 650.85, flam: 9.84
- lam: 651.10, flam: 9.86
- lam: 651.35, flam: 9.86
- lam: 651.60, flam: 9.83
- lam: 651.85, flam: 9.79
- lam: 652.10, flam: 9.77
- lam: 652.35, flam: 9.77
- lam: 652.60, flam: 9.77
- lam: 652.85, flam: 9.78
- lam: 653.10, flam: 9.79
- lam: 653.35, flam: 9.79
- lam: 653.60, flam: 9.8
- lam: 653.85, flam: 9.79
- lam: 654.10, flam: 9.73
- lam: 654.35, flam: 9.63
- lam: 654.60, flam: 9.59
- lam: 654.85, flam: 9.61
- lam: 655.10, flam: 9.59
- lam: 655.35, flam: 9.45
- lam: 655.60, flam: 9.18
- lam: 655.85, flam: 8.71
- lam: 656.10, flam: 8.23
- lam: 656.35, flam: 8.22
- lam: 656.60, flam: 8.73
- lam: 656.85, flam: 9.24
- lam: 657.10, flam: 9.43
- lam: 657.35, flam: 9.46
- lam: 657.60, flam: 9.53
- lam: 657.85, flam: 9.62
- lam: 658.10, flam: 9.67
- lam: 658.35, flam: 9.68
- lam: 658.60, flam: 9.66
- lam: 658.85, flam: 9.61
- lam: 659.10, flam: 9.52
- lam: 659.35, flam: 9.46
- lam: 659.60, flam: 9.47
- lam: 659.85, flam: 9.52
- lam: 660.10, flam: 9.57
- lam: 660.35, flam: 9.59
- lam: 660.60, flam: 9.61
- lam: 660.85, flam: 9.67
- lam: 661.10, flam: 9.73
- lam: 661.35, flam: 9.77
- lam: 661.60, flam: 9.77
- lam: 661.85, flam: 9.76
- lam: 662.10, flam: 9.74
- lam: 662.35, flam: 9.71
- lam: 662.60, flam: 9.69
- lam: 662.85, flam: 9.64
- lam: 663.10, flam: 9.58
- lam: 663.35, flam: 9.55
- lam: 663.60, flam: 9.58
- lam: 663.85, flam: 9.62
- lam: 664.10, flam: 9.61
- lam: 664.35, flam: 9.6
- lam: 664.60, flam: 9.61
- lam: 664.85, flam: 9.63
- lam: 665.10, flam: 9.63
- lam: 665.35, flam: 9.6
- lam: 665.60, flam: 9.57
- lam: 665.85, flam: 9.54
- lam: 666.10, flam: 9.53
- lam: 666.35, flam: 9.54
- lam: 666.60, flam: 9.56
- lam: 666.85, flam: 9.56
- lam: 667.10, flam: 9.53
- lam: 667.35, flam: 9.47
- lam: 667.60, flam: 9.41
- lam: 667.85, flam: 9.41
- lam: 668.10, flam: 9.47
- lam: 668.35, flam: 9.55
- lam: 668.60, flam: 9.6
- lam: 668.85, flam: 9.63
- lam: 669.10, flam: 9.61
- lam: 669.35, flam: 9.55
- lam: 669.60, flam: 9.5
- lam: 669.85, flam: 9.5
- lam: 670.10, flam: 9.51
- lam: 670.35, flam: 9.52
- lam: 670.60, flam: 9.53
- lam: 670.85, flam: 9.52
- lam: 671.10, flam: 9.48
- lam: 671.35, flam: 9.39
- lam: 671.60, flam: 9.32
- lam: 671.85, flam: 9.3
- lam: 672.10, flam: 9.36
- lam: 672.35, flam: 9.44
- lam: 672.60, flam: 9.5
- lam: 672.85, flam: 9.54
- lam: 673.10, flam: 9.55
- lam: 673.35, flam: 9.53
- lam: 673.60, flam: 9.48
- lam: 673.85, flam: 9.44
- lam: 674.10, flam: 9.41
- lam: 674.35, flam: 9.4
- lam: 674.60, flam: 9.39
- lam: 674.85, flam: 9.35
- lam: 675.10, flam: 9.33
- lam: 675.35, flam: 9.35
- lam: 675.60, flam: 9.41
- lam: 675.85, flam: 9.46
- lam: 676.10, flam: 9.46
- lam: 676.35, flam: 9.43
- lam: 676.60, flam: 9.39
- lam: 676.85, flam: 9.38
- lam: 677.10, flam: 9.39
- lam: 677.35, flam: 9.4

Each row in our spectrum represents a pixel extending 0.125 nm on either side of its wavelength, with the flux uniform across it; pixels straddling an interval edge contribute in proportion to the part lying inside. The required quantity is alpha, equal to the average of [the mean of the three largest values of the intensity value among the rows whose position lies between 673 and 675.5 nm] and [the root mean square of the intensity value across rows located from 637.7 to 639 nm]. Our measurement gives 9.82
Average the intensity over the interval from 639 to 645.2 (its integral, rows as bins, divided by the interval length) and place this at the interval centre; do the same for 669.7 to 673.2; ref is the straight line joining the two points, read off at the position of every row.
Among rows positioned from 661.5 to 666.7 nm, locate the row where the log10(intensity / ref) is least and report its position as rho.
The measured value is 663.35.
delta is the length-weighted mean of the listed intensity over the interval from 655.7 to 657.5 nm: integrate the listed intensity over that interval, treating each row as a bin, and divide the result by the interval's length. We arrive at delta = 8.87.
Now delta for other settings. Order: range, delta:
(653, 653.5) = 9.79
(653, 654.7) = 9.73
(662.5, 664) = 9.61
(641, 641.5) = 9.80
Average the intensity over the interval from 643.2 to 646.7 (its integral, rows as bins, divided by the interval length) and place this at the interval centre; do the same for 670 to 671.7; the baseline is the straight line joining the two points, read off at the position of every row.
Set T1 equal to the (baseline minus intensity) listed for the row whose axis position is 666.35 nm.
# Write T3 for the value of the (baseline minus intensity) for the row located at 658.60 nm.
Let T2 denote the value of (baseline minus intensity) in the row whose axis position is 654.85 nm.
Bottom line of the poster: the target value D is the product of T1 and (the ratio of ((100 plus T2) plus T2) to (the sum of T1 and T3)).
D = 28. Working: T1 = -0.02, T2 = 0.04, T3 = -0.05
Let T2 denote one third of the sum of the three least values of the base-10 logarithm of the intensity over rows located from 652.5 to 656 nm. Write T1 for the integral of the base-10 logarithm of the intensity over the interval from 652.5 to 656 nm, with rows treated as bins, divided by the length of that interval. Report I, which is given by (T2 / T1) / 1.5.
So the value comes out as 0.652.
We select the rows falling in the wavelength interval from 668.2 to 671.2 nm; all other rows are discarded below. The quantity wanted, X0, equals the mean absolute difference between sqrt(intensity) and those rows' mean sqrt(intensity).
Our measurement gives 0.0062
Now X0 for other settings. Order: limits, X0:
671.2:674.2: 0.0112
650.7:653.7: 0.0046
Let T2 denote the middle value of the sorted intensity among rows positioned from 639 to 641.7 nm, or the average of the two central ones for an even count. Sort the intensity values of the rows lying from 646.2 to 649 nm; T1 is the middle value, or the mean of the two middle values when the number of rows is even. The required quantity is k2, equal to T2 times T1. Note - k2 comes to 95.9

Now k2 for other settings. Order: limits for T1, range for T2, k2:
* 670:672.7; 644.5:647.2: 92.4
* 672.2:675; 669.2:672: 89.7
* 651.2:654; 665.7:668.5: 93.3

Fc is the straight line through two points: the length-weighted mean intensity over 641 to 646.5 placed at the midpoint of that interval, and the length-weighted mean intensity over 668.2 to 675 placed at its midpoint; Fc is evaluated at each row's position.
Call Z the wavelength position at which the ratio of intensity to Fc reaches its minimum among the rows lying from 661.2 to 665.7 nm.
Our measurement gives 663.35 nm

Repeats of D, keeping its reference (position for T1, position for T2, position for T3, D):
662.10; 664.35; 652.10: 67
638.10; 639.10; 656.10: -22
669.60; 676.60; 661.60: 8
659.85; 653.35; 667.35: 66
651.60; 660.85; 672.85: 60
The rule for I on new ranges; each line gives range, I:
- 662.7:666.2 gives 0.665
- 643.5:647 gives 0.664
